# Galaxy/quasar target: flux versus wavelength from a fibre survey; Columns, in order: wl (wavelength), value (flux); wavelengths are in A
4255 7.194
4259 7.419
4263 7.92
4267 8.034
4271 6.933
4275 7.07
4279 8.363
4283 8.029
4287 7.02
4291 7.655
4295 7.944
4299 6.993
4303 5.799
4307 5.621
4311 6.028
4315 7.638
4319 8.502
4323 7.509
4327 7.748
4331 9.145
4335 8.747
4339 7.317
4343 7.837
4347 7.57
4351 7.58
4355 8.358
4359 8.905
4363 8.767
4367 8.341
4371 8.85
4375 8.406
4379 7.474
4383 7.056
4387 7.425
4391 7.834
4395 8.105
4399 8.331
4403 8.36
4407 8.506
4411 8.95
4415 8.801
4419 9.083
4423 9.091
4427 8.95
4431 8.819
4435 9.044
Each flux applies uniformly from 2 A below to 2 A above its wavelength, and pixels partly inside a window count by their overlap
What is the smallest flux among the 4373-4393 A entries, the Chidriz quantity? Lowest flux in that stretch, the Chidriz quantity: 7.056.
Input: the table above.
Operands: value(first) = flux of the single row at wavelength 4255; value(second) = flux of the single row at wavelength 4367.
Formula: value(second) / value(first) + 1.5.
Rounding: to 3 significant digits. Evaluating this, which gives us 2.66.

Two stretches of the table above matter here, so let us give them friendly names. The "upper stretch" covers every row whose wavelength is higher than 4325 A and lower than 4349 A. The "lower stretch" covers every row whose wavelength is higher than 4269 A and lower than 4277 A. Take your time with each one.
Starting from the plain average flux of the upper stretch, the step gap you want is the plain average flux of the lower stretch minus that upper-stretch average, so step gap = -1.06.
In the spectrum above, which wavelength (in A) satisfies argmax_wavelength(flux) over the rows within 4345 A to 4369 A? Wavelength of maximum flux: 4359 A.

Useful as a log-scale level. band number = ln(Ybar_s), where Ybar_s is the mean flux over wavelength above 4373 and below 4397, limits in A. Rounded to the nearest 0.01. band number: 2.04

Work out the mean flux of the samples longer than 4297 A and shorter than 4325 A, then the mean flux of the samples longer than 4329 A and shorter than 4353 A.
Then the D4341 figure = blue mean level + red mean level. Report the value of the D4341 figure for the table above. 14.9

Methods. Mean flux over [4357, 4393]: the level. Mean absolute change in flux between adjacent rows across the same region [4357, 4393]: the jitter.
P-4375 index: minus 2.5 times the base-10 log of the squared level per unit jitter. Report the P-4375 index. -5.4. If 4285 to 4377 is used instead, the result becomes -4.9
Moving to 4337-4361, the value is -5.4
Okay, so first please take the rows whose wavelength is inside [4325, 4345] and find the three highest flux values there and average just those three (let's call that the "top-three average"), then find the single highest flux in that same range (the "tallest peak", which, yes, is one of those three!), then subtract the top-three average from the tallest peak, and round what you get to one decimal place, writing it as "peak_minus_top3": 0.6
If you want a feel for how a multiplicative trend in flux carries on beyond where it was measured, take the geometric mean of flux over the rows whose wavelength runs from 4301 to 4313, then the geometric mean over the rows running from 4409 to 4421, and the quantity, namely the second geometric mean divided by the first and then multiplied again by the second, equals 13.8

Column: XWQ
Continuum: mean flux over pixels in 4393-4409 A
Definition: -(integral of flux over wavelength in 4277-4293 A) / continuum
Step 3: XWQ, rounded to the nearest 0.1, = -14.9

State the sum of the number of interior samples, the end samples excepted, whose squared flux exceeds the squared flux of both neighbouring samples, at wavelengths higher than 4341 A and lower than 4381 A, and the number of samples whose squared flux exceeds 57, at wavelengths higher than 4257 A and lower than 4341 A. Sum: 13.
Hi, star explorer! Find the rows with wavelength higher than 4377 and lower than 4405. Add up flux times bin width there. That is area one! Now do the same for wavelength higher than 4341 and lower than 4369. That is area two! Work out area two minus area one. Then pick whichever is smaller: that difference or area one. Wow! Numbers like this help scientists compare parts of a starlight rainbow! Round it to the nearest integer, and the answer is 11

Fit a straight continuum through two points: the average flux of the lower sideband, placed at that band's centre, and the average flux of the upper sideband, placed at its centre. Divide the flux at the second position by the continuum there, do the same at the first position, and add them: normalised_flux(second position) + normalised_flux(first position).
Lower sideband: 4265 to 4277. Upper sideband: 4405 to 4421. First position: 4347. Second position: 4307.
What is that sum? 1.66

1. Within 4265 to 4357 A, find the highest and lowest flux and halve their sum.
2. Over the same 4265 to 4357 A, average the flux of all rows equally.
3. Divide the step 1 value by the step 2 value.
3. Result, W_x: 0.98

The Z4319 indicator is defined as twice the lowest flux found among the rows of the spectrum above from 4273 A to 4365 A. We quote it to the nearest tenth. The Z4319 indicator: 11.2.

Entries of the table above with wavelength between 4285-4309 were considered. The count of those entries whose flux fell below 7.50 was 4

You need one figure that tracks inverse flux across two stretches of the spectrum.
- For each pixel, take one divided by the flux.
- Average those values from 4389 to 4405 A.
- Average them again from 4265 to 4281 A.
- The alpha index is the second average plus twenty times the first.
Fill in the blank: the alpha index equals 2.6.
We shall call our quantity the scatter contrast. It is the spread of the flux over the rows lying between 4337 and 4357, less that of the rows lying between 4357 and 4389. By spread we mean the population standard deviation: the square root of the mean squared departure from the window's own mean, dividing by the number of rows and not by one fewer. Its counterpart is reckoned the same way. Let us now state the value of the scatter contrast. -0.33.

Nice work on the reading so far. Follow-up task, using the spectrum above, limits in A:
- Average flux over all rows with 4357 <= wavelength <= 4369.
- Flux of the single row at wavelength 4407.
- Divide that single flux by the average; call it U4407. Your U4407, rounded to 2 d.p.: 0.98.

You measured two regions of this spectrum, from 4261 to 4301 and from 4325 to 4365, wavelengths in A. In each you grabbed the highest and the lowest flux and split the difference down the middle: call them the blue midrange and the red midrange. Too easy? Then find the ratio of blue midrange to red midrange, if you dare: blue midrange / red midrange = 0.93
